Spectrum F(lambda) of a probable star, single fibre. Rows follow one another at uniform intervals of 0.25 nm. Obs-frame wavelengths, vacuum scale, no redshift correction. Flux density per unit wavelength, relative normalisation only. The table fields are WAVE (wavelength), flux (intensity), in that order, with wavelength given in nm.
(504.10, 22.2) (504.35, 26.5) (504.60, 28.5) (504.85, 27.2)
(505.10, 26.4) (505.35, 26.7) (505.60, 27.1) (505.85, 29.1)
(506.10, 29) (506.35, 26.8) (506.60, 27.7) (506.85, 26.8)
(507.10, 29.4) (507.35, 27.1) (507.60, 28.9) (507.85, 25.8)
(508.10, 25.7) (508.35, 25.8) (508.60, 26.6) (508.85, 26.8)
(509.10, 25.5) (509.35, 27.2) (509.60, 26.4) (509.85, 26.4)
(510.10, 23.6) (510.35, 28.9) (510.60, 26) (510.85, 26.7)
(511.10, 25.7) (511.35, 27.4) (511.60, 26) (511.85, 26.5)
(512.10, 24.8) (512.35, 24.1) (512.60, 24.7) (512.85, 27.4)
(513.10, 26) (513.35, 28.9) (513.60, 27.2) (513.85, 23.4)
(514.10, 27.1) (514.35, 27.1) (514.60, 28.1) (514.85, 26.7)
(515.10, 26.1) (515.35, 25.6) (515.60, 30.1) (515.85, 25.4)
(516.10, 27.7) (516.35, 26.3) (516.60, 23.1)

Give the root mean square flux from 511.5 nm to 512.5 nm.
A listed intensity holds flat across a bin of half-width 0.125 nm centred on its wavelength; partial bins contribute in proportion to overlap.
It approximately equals 25.4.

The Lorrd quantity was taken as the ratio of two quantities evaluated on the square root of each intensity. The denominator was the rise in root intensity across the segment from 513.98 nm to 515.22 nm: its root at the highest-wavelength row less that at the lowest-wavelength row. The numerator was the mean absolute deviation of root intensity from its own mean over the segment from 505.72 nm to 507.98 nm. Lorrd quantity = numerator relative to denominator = -1.1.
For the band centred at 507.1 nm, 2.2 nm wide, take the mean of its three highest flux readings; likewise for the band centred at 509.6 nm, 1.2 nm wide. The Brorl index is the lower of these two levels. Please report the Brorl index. 26.7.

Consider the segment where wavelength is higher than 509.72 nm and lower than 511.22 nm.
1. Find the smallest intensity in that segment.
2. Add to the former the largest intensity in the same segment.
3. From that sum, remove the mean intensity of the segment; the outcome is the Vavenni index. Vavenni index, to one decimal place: 26.3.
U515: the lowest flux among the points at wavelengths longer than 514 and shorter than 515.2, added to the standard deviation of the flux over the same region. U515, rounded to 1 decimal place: 26.8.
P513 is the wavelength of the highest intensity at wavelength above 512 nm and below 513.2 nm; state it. 512.85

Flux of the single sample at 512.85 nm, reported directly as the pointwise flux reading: 27.4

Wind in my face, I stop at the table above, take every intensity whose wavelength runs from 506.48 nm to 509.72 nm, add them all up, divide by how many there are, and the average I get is 26.9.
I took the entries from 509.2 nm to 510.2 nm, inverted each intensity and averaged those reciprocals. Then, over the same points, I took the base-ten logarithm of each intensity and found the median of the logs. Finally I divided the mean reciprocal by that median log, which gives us 0.0272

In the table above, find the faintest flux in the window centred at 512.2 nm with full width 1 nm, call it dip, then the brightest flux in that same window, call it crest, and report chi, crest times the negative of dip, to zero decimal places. -639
